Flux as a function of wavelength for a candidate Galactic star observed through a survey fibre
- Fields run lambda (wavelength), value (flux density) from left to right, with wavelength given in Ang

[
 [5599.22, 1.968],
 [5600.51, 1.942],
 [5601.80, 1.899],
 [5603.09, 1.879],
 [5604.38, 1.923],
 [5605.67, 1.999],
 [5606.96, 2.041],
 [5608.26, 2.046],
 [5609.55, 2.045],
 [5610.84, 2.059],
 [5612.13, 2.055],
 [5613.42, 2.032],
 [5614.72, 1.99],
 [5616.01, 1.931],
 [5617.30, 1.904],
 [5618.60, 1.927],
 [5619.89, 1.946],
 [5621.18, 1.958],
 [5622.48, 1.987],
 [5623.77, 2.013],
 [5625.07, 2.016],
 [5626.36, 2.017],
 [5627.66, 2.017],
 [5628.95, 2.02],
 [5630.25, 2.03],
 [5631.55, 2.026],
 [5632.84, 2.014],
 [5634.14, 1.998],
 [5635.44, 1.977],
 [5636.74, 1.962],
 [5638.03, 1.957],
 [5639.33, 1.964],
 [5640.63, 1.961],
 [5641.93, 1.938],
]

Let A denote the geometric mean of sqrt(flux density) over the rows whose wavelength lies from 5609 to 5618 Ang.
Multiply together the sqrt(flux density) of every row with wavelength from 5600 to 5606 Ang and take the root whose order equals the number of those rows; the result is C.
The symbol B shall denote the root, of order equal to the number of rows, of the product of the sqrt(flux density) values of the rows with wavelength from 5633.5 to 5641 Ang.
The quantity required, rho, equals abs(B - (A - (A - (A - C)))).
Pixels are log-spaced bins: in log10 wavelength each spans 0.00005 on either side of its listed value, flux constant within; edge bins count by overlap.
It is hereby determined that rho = 1.377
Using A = 1.41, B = 1.40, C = 1.39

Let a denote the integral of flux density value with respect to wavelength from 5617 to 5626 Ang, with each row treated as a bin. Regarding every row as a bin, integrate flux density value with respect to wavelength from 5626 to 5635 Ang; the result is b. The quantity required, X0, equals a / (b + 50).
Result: 0.260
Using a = 17.7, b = 18.1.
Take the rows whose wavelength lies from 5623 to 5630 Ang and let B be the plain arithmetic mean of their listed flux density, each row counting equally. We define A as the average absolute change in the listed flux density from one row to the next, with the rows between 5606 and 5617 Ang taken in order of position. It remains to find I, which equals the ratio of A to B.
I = 0.010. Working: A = 0.021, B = 2.02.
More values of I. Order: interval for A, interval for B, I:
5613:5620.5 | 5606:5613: 0.017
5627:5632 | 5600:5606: 0.003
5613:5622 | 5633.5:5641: 0.015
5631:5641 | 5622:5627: 0.006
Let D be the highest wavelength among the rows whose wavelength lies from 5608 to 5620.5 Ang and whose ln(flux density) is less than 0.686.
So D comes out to 5619.89 Ang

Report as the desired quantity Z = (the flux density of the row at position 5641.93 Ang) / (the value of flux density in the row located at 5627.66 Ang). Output 0.96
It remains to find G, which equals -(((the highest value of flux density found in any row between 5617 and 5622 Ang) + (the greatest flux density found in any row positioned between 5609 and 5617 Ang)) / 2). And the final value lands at -2.01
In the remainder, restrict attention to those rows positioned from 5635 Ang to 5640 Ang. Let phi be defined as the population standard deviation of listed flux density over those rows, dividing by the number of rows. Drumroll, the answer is 0.01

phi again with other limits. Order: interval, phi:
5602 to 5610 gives 0.07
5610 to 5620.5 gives 0.06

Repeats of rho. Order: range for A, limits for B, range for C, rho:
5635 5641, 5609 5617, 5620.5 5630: 1.435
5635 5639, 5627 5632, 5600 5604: 1.401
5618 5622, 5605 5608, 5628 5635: 1.448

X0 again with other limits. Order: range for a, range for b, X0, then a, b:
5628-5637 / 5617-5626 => 0.267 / 18.1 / 17.7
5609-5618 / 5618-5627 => 0.265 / 18.0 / 17.8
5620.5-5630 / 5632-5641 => 0.281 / 19.0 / 17.8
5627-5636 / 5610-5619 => 0.267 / 18.1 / 17.9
